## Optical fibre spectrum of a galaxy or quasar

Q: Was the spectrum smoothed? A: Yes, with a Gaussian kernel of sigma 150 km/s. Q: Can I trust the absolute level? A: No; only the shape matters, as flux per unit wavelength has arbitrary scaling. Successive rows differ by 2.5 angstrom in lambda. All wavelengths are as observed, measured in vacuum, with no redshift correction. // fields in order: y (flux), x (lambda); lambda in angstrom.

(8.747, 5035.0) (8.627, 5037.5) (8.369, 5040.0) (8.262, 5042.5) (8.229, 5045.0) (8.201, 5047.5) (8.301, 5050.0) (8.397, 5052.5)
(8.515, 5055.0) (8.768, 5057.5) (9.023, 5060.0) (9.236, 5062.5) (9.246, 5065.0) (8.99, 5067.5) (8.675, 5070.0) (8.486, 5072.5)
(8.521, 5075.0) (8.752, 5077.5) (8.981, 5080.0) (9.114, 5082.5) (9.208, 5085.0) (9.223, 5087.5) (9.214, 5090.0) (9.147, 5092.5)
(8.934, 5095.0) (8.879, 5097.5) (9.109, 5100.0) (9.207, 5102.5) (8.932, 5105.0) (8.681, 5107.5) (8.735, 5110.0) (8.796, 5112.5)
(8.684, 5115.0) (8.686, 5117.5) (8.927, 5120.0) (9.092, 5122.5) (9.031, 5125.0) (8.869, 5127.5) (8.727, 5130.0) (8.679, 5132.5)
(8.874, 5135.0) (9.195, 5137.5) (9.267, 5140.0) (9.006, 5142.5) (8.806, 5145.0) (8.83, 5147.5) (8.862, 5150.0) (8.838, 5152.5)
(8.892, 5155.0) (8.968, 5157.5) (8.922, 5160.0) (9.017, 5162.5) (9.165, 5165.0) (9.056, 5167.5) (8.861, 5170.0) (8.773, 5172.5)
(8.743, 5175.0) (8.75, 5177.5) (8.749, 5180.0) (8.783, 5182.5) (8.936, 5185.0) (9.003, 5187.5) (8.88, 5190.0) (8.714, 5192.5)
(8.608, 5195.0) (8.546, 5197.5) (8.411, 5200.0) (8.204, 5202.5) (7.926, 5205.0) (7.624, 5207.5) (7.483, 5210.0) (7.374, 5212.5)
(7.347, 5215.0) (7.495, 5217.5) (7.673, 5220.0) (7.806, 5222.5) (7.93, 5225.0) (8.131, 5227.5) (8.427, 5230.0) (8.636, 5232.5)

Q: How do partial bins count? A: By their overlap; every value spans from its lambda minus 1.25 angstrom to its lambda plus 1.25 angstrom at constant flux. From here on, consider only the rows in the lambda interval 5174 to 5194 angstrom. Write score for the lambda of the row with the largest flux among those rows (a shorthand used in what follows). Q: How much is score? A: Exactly 5187.5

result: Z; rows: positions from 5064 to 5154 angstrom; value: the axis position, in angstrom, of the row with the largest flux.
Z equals 5140.0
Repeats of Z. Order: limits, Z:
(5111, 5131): 5122.5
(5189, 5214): 5190.0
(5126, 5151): 5140.0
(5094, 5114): 5102.5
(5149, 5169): 5165.0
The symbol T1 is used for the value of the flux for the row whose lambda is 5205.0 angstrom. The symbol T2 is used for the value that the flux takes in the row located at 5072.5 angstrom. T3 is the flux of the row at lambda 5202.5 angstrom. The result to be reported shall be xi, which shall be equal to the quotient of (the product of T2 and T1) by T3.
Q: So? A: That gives 8.2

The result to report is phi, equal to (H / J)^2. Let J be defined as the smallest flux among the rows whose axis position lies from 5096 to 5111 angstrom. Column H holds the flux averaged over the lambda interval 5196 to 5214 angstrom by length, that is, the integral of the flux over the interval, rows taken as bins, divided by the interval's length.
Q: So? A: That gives 0.8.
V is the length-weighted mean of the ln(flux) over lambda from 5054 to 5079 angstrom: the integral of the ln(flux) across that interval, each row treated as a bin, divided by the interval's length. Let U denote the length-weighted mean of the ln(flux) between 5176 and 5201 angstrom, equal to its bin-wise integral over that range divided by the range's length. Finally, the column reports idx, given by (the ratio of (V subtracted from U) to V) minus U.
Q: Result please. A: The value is -2.17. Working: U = 2.17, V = 2.177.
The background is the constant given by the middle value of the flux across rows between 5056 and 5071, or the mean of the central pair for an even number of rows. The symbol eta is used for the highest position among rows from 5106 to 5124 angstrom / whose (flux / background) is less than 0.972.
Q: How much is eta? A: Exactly 5117.5 angstrom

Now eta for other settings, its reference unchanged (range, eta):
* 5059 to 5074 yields 5072.5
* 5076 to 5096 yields 5077.5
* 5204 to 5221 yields 5220.0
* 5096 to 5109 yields 5107.5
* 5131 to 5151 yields 5132.5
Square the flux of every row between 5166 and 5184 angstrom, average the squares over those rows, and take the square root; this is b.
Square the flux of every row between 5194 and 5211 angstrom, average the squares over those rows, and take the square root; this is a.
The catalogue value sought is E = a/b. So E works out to 0.92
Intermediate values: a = 8.13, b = 8.82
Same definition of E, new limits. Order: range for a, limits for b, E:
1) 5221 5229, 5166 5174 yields 0.89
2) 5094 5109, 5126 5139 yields 1.01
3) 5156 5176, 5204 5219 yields 1.18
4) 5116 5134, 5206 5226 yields 1.17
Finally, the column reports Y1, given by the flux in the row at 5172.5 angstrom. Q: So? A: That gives 8.773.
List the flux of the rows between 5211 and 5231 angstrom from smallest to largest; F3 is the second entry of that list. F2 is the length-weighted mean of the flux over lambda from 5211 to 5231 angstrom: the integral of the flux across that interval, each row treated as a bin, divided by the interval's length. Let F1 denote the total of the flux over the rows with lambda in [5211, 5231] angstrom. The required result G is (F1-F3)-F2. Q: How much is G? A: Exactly 47.0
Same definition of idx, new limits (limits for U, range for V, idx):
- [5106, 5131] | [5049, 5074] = -2.17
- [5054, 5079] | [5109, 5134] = -2.18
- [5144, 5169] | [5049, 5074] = -2.18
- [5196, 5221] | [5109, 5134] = -2.11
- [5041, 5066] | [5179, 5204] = -2.16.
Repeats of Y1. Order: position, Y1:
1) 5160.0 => 8.922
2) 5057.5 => 8.768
